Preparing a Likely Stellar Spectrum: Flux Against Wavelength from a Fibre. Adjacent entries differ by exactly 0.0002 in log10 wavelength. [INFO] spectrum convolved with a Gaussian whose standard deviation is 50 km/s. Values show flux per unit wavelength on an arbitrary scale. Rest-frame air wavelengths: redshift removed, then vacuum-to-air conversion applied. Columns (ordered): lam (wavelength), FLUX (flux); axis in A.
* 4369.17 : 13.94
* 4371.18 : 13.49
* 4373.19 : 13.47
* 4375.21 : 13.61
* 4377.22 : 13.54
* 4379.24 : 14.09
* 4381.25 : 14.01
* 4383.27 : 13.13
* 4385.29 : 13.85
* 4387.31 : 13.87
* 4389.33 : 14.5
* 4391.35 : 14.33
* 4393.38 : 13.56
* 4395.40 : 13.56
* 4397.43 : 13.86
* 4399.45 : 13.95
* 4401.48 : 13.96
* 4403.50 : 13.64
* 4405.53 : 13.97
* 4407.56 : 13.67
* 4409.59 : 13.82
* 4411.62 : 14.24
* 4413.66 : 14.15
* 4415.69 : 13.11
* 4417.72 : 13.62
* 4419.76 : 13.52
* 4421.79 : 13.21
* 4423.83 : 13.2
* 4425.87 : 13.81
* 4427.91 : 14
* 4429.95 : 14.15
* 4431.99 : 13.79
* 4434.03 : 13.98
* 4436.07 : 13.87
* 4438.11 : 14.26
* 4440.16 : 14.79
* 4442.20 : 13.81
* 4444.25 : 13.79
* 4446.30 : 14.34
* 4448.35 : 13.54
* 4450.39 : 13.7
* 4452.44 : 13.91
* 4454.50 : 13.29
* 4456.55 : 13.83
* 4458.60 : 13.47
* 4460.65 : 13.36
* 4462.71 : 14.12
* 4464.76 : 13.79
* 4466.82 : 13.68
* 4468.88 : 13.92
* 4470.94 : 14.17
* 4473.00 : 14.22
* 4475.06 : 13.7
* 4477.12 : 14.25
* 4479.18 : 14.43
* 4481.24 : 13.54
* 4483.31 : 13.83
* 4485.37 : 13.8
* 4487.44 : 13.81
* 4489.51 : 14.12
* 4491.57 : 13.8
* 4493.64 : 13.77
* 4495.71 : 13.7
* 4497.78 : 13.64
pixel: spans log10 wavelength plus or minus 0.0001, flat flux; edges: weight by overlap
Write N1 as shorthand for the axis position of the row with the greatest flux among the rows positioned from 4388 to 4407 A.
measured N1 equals 4389.33 A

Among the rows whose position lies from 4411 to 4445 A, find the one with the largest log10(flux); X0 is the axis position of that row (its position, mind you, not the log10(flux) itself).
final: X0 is 4440.16 A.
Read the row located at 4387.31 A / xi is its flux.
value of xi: 13.87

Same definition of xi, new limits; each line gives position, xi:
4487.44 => 13.81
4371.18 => 13.49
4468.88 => 13.92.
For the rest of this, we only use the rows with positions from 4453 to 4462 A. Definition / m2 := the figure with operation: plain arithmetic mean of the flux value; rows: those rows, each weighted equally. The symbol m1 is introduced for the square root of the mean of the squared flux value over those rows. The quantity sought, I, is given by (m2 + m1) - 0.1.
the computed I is 26.88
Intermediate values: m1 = 13.5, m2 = 13.5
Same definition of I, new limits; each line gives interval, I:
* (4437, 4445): 28.23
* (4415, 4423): 26.63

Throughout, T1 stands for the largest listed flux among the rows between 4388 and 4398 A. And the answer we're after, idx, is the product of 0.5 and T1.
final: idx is 7.25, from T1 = 14.5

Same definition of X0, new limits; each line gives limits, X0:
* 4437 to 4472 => 4440.16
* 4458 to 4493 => 4479.18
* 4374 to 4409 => 4389.33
